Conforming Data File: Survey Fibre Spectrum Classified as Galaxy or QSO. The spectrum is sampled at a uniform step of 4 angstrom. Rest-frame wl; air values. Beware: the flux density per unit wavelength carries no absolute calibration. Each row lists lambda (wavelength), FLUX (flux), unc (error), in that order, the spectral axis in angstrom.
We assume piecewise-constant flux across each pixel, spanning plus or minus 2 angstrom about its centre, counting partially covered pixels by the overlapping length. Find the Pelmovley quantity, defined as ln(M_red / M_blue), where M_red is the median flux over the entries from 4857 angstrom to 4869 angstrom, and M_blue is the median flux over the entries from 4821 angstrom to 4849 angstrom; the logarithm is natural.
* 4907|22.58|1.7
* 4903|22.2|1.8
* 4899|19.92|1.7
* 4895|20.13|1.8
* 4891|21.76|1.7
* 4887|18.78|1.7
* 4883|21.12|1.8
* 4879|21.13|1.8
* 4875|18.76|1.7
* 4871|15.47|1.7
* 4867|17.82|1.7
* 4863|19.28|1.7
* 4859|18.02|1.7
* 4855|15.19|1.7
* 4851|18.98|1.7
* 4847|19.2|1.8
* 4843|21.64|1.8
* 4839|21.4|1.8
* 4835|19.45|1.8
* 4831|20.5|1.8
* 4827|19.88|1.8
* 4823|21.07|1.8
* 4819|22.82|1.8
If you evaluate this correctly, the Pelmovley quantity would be -0.13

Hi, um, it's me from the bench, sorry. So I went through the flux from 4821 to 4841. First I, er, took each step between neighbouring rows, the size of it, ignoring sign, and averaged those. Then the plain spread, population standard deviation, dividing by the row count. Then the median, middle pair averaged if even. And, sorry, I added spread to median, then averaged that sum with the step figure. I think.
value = 11.2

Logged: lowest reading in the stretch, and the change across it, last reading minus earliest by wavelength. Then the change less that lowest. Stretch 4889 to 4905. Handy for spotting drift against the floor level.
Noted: -19.48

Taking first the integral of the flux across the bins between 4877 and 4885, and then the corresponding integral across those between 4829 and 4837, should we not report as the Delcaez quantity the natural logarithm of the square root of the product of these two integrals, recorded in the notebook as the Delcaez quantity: 5.10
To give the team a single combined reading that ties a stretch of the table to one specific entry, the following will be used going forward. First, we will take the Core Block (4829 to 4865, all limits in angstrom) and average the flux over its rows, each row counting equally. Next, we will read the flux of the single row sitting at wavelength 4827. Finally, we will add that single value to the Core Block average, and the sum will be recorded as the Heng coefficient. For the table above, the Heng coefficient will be 39.2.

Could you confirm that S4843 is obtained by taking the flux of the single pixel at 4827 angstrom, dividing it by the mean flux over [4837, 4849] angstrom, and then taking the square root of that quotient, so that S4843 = 0.98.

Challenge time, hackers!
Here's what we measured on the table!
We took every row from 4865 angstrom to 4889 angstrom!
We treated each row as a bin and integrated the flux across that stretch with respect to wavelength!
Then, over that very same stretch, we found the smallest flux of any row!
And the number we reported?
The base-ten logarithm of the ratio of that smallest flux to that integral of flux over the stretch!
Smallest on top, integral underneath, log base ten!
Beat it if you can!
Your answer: -1.47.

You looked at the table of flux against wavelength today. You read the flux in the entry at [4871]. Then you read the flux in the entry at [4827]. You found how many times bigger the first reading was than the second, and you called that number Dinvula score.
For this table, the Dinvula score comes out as 0.78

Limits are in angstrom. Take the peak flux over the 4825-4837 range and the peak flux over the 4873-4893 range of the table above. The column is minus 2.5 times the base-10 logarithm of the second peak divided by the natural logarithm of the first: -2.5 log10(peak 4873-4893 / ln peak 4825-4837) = -2.14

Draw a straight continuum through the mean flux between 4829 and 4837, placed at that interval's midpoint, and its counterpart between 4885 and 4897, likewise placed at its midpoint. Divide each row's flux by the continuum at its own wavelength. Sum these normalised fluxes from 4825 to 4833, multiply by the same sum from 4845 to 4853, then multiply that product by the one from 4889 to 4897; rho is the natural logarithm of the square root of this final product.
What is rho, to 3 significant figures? 1.04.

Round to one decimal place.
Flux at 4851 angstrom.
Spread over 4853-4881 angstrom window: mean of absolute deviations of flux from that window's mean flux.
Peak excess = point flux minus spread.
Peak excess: 17.4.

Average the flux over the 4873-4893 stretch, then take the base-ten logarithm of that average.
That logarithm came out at 1.31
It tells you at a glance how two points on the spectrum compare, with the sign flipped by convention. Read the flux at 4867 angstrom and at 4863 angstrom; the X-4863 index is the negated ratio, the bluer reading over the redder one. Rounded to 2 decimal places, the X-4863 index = -1.08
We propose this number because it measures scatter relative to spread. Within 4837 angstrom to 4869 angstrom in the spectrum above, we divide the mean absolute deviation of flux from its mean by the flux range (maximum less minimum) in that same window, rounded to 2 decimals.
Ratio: 0.22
